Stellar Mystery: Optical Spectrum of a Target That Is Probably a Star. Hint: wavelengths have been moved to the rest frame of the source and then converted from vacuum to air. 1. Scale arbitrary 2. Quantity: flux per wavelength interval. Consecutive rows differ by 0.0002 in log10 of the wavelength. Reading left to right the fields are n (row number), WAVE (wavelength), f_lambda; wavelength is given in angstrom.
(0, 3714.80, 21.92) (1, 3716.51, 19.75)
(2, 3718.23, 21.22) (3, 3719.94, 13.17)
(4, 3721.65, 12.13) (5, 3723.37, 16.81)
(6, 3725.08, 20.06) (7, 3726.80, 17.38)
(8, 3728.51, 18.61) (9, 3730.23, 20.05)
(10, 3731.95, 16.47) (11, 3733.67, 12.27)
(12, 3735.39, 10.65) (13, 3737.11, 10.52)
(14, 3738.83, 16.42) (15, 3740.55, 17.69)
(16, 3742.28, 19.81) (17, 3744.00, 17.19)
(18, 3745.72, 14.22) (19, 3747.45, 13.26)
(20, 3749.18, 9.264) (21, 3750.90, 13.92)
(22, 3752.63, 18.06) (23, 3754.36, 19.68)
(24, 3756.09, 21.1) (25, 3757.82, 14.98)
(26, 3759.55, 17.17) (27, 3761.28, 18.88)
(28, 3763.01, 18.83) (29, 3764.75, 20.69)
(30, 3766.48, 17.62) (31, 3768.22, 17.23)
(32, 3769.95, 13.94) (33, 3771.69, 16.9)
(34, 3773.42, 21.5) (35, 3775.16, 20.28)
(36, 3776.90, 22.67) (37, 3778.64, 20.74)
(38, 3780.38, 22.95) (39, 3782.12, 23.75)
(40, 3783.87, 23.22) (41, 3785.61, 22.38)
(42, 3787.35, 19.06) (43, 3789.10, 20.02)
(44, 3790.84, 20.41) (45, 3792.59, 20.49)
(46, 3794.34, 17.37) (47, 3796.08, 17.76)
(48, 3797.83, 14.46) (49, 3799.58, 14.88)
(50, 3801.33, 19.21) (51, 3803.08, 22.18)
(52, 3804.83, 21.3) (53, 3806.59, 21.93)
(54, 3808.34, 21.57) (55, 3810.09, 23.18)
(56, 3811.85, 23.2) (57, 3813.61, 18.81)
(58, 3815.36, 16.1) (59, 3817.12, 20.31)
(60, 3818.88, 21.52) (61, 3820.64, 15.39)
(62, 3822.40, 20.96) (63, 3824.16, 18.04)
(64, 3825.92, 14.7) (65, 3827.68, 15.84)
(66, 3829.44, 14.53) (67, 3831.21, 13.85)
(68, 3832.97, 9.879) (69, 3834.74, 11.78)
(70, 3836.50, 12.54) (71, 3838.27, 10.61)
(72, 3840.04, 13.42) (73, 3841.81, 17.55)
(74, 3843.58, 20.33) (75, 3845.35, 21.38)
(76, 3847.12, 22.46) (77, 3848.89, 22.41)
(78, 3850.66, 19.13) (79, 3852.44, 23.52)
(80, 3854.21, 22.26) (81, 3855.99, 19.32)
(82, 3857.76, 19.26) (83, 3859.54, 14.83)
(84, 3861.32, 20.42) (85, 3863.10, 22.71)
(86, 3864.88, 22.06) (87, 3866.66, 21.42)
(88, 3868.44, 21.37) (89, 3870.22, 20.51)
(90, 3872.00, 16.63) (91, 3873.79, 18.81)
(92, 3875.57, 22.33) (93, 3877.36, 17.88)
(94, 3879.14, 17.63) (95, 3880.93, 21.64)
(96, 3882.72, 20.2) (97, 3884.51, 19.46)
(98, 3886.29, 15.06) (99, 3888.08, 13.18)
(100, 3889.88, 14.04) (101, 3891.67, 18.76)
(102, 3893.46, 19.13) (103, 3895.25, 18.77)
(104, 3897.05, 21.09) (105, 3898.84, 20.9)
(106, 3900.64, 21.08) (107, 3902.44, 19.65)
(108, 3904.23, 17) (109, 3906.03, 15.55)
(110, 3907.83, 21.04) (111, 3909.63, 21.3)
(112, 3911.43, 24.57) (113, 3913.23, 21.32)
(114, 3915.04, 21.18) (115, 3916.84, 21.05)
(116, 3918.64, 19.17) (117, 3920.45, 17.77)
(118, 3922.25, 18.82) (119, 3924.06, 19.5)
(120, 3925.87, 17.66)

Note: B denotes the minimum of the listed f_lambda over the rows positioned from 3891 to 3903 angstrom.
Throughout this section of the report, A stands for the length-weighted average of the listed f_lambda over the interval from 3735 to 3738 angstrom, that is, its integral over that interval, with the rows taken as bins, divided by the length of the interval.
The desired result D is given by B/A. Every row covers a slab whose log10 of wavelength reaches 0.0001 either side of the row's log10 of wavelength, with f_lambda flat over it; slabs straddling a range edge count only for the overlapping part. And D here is 1.76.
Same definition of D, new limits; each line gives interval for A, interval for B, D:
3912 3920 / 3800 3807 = 0.93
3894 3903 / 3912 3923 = 0.88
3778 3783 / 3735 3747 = 0.47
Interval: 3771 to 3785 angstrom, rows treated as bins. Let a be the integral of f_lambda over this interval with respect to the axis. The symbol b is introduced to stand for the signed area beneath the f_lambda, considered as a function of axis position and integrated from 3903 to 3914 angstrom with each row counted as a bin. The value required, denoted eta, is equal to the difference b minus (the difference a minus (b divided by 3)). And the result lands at -7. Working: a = 302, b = 221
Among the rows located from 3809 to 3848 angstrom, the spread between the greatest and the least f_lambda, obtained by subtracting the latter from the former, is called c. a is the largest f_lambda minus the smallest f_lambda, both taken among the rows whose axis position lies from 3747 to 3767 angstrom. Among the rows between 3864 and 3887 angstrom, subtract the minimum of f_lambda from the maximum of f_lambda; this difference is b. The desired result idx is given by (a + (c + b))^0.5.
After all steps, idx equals 5.69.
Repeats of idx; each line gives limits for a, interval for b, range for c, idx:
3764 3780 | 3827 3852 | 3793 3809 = 5.39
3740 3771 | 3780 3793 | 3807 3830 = 5.02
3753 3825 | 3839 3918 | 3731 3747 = 5.52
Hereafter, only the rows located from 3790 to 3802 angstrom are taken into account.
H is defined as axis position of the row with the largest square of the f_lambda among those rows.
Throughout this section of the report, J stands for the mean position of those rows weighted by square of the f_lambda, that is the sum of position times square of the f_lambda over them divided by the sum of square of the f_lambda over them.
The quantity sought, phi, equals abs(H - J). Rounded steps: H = 3792.59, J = 3795.6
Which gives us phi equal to 3.0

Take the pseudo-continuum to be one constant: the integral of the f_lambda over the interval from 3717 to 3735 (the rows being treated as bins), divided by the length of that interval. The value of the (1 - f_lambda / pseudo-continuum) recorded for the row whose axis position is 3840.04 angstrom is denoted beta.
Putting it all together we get 0.20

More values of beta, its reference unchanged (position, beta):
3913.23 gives -0.28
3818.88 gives -0.29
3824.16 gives -0.08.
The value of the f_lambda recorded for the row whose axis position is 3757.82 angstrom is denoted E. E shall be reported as 14.98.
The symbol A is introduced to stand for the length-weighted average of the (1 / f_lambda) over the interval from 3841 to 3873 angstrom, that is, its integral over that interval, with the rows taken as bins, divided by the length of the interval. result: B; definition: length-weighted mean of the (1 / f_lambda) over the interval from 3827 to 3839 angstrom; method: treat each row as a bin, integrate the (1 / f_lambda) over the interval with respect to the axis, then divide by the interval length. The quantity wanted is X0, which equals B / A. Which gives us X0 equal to 1.63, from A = 0.0496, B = 0.0807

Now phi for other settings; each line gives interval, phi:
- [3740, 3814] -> 1.9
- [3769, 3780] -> 1.9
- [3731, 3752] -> 1.0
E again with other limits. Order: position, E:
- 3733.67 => 12.27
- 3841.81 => 17.55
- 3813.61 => 18.81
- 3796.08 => 17.76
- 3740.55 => 17.69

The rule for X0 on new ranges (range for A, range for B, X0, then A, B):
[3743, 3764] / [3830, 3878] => 0.90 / 0.0638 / 0.0576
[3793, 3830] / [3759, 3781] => 0.97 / 0.0547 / 0.0531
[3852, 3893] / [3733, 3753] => 1.38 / 0.0533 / 0.0735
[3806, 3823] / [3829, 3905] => 1.13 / 0.0503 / 0.0569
